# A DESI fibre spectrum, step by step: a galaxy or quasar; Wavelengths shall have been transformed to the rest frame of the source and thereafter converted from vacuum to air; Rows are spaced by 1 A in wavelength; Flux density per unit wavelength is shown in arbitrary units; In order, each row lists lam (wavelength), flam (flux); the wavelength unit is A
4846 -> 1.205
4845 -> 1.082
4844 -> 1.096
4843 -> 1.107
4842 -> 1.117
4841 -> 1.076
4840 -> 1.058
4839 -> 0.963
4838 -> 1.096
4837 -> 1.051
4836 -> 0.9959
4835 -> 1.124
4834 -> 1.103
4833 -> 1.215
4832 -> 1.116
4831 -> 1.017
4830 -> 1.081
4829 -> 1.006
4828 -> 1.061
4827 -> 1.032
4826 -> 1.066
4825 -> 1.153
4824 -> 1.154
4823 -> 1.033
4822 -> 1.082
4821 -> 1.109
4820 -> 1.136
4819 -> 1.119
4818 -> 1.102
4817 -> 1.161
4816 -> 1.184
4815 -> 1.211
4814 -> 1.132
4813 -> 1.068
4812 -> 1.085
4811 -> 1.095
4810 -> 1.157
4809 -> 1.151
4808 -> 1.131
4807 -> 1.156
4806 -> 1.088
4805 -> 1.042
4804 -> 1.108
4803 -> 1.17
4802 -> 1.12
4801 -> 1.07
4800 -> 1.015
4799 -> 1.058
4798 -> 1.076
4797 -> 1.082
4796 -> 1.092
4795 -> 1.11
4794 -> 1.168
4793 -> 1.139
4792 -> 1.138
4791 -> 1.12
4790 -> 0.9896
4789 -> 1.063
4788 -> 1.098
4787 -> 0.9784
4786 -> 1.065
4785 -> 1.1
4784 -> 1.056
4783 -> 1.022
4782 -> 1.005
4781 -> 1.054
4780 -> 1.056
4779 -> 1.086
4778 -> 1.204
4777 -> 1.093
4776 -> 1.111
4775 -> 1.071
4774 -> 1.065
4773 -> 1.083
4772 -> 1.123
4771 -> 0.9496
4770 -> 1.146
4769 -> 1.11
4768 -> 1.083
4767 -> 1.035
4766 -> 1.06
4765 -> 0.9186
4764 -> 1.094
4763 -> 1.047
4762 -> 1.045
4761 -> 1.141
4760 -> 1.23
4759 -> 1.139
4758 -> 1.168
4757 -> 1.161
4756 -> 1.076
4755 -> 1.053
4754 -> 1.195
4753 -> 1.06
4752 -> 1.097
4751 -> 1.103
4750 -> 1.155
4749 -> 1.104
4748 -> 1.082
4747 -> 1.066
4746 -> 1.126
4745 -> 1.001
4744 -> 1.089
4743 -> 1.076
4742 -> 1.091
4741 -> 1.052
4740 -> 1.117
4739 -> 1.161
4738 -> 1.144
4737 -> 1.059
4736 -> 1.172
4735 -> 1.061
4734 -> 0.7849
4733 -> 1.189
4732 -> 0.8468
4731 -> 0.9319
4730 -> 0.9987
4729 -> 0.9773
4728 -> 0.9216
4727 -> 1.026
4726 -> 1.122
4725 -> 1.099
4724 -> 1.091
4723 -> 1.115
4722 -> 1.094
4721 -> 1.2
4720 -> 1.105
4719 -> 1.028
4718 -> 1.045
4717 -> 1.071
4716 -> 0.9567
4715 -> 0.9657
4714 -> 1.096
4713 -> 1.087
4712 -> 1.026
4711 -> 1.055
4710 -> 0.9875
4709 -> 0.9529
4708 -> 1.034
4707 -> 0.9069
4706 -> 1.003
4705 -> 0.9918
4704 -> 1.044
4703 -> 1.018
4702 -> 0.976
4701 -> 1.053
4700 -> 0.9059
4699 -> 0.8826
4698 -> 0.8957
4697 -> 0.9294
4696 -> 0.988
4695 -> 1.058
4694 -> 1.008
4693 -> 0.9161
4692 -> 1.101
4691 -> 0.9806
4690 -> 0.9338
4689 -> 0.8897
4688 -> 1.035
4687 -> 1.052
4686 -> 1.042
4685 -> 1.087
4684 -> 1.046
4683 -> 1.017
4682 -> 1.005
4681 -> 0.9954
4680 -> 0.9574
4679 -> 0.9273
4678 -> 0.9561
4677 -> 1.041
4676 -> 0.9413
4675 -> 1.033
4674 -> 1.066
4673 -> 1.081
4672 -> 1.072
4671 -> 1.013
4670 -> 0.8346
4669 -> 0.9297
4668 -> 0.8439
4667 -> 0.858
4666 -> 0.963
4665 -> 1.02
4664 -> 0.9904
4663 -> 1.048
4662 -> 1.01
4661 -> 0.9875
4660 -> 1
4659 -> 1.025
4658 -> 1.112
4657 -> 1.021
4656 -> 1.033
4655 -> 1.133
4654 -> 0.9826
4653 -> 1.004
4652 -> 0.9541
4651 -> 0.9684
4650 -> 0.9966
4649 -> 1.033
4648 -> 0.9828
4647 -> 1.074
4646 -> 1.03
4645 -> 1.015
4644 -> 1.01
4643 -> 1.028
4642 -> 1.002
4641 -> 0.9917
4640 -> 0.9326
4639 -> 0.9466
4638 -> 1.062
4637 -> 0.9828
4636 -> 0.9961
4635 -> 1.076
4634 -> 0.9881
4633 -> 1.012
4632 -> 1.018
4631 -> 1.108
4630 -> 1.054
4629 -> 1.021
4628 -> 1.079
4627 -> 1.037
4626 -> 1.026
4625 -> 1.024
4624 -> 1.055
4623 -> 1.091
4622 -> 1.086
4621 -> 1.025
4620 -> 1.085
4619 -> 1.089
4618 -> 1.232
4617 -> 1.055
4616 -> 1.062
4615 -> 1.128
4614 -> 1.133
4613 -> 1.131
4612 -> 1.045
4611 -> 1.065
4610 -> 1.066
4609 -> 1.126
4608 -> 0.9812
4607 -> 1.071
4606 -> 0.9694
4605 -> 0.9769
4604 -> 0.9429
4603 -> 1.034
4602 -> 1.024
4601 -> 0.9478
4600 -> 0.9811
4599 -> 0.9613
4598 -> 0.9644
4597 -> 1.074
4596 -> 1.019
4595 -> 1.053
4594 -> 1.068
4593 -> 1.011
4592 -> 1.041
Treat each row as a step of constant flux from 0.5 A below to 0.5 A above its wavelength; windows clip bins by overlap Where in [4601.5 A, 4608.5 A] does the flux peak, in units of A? 4607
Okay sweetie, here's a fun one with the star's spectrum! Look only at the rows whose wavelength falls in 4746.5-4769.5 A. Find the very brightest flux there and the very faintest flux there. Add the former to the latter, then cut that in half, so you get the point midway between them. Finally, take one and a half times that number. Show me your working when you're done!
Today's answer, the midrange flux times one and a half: 1.61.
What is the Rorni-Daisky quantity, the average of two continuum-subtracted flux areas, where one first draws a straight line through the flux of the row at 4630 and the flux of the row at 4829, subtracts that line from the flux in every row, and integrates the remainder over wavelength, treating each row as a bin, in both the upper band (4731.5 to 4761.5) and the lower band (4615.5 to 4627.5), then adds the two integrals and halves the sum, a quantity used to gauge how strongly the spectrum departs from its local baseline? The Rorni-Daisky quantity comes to 1.1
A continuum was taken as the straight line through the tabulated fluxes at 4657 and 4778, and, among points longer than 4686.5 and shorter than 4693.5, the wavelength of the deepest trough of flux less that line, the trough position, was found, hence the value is 4689 A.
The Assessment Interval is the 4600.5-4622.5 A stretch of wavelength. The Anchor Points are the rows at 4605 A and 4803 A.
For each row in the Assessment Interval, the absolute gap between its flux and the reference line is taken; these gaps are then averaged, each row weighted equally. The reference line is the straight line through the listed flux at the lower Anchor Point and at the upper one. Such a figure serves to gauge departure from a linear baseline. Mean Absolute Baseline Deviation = 0.081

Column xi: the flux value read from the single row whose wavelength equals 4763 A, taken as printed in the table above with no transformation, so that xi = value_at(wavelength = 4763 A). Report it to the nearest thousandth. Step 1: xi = 1.047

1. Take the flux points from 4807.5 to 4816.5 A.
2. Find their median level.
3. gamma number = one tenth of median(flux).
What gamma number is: 0.113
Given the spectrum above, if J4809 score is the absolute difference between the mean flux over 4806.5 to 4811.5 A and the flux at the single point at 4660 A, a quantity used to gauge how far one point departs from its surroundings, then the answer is 0.14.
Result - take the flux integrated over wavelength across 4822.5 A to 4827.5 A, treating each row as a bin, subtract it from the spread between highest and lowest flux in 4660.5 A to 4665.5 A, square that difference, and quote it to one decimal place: 28.9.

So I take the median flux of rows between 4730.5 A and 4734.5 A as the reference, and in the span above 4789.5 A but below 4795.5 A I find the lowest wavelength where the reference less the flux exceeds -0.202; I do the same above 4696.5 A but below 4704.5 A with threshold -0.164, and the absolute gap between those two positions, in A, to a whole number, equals 93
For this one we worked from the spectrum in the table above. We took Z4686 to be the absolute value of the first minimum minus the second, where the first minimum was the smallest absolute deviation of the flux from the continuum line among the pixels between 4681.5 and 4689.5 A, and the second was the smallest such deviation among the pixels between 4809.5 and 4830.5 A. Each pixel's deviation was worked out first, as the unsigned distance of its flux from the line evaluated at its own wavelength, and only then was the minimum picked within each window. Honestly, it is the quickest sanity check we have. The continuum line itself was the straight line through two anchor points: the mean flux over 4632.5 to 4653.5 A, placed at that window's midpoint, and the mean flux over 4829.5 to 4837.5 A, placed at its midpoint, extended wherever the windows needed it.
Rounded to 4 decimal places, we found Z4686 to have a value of 0.0039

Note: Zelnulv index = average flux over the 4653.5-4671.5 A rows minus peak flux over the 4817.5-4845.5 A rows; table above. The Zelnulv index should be -0.23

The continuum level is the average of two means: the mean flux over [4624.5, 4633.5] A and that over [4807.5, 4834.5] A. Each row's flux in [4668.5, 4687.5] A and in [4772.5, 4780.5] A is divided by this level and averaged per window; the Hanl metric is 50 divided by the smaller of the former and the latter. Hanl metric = 53.5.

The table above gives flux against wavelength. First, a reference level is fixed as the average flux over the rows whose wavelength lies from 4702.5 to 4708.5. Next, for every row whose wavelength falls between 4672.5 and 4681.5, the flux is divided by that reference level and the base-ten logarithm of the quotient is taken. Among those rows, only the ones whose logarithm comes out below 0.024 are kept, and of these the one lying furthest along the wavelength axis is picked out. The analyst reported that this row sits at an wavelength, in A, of 4681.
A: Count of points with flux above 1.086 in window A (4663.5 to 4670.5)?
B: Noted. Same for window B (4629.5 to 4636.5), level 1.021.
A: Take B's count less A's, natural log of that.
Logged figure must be 1.1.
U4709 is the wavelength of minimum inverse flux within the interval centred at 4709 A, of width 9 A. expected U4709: 4713 A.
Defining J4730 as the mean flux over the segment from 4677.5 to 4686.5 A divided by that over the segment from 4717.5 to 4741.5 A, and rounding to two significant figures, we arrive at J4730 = 0.95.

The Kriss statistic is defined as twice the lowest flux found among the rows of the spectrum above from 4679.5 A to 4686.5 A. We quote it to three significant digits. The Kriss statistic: 1.91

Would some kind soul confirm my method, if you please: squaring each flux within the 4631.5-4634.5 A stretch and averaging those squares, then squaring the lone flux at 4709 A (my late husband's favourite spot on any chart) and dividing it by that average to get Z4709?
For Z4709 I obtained 0.90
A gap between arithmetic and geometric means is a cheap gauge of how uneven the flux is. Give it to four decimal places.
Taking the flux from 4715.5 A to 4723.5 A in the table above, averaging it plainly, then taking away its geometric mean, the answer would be 0.0021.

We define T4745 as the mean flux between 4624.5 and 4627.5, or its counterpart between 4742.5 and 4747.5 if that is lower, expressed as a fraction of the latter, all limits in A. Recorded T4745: 0.96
